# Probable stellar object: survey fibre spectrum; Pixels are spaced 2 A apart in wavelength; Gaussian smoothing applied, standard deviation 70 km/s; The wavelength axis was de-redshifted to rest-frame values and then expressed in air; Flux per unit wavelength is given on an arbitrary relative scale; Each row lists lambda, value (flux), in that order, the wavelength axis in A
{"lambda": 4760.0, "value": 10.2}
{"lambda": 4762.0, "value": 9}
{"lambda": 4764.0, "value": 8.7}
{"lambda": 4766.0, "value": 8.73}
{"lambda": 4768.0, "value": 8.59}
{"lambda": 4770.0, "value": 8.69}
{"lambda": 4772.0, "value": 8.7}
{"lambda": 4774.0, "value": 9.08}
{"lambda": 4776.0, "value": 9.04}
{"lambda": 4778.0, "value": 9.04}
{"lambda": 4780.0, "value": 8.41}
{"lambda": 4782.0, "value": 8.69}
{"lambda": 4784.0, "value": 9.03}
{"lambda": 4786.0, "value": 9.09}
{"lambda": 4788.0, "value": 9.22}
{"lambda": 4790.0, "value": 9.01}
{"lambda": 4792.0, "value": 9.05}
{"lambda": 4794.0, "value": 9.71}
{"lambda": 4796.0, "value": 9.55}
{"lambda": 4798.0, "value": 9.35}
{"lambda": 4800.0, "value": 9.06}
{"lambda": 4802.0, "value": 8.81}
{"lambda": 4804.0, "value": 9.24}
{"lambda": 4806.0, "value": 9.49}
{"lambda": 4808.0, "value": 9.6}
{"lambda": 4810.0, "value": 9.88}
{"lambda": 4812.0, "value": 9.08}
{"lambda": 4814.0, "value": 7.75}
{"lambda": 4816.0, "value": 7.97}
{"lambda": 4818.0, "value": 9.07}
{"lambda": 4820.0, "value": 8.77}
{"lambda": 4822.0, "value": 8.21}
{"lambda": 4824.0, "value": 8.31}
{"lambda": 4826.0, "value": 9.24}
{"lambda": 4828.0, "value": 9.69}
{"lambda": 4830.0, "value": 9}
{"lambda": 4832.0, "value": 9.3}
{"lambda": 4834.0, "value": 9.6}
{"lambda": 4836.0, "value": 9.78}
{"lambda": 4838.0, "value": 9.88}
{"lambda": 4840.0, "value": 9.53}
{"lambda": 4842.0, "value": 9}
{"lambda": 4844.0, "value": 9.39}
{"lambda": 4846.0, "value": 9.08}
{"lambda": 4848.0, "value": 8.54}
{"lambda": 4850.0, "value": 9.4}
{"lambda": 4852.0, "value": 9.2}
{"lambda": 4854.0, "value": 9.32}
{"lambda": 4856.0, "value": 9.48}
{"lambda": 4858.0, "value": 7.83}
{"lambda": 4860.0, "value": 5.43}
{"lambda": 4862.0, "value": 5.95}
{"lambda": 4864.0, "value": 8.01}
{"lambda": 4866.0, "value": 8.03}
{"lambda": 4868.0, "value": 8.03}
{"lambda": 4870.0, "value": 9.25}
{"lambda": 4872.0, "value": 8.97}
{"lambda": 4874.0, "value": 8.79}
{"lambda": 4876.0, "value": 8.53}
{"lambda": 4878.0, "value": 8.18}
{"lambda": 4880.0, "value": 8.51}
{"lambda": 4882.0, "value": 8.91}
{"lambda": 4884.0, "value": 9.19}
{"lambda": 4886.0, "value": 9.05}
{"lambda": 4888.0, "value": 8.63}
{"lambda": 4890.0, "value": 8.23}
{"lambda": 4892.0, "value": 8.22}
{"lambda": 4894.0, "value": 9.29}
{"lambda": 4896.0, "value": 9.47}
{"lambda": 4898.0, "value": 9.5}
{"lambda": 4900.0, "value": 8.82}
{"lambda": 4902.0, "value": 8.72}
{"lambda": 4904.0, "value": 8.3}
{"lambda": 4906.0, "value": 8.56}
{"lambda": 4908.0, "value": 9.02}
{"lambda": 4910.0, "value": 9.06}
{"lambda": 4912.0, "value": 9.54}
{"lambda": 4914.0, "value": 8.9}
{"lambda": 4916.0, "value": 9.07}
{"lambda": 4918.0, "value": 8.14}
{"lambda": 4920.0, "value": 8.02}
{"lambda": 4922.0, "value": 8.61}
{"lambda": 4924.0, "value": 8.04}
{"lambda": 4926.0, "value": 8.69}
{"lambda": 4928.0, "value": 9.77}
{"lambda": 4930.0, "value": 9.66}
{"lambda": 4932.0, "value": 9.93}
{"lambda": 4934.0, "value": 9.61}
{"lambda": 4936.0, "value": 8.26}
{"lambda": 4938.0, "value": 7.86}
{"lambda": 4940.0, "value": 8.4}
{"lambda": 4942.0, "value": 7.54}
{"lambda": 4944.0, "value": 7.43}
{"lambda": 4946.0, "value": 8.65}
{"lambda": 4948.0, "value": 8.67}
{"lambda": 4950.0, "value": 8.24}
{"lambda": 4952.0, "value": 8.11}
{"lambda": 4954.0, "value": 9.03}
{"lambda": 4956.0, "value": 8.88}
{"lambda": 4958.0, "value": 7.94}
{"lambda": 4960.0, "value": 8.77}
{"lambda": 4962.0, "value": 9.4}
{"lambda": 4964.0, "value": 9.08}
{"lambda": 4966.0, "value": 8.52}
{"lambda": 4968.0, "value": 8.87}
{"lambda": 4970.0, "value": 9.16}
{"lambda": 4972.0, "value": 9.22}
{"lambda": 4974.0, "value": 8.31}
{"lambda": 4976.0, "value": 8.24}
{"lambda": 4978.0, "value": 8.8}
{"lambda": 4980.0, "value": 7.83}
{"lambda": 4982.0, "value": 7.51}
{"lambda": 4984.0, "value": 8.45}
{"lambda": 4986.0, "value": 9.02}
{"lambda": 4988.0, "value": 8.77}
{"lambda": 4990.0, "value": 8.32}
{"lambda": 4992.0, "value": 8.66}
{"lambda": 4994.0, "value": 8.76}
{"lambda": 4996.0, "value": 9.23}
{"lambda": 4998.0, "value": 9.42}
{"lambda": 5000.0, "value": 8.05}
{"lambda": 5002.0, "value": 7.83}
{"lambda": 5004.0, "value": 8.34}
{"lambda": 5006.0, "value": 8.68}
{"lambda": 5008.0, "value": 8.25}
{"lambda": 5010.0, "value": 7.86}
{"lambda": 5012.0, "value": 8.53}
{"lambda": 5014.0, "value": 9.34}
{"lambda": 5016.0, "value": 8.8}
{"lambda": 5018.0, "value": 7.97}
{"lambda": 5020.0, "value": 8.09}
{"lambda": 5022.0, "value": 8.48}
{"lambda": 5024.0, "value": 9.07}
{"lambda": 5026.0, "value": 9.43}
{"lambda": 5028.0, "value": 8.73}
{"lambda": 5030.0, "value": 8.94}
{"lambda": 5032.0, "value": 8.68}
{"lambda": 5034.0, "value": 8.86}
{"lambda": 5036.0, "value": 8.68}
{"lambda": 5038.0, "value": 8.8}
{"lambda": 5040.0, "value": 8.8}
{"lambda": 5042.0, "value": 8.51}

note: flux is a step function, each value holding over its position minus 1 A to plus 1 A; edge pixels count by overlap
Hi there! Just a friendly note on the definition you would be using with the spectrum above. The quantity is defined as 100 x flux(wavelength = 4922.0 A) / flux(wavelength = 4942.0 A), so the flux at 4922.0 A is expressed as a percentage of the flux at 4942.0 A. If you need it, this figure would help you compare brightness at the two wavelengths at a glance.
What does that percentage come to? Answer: 114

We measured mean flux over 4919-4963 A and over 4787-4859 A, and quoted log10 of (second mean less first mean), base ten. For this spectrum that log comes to -0.3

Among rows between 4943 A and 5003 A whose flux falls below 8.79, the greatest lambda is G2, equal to 5002.0 A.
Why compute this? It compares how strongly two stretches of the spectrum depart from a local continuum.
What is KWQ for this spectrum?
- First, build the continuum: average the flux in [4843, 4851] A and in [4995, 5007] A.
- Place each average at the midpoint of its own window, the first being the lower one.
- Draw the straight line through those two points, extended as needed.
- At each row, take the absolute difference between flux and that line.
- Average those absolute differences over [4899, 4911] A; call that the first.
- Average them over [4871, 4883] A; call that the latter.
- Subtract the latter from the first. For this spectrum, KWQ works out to -0.10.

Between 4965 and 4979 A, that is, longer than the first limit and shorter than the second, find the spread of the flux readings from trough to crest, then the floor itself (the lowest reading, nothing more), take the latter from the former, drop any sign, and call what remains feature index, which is 7.3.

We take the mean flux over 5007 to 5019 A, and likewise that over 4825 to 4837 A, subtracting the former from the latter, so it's 1.0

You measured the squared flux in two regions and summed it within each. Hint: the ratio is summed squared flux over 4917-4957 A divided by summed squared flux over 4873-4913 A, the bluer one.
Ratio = 0.95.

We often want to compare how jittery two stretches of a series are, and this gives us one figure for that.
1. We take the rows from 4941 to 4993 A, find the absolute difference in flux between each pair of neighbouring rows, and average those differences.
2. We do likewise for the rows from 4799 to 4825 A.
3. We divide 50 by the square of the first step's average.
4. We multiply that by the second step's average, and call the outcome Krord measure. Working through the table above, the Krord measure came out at 98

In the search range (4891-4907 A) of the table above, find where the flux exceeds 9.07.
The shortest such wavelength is 4894.0 A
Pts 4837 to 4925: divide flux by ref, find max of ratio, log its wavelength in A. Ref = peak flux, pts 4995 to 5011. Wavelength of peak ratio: 4838.0 A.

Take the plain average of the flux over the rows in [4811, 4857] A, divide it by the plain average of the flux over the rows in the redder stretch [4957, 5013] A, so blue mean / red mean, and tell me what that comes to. 1.06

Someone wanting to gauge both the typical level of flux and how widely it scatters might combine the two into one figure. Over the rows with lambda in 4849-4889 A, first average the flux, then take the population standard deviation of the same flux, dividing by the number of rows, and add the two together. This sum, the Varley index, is 9.48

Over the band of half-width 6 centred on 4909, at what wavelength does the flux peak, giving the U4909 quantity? 4912.0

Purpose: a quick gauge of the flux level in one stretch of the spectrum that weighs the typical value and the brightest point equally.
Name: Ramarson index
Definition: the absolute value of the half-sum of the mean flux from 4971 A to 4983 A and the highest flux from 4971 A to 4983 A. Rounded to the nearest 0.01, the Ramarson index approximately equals 8.77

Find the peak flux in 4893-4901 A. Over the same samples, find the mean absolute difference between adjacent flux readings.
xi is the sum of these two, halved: 4.90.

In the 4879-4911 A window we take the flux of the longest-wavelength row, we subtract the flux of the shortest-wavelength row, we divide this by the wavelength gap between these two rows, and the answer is 0.018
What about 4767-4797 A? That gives 0.034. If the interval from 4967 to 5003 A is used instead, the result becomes -0.031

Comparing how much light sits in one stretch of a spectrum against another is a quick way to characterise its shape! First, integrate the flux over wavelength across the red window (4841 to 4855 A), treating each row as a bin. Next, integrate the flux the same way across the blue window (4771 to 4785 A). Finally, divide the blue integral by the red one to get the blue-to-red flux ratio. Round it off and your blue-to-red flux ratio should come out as 0.97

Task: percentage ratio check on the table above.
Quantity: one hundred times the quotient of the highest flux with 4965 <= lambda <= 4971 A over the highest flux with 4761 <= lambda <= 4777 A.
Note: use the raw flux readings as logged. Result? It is 101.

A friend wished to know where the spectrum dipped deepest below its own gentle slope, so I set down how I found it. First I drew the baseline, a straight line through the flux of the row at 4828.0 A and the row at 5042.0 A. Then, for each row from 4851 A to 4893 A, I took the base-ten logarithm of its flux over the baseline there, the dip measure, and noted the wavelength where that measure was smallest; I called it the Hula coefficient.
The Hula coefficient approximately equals 4860.0 A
